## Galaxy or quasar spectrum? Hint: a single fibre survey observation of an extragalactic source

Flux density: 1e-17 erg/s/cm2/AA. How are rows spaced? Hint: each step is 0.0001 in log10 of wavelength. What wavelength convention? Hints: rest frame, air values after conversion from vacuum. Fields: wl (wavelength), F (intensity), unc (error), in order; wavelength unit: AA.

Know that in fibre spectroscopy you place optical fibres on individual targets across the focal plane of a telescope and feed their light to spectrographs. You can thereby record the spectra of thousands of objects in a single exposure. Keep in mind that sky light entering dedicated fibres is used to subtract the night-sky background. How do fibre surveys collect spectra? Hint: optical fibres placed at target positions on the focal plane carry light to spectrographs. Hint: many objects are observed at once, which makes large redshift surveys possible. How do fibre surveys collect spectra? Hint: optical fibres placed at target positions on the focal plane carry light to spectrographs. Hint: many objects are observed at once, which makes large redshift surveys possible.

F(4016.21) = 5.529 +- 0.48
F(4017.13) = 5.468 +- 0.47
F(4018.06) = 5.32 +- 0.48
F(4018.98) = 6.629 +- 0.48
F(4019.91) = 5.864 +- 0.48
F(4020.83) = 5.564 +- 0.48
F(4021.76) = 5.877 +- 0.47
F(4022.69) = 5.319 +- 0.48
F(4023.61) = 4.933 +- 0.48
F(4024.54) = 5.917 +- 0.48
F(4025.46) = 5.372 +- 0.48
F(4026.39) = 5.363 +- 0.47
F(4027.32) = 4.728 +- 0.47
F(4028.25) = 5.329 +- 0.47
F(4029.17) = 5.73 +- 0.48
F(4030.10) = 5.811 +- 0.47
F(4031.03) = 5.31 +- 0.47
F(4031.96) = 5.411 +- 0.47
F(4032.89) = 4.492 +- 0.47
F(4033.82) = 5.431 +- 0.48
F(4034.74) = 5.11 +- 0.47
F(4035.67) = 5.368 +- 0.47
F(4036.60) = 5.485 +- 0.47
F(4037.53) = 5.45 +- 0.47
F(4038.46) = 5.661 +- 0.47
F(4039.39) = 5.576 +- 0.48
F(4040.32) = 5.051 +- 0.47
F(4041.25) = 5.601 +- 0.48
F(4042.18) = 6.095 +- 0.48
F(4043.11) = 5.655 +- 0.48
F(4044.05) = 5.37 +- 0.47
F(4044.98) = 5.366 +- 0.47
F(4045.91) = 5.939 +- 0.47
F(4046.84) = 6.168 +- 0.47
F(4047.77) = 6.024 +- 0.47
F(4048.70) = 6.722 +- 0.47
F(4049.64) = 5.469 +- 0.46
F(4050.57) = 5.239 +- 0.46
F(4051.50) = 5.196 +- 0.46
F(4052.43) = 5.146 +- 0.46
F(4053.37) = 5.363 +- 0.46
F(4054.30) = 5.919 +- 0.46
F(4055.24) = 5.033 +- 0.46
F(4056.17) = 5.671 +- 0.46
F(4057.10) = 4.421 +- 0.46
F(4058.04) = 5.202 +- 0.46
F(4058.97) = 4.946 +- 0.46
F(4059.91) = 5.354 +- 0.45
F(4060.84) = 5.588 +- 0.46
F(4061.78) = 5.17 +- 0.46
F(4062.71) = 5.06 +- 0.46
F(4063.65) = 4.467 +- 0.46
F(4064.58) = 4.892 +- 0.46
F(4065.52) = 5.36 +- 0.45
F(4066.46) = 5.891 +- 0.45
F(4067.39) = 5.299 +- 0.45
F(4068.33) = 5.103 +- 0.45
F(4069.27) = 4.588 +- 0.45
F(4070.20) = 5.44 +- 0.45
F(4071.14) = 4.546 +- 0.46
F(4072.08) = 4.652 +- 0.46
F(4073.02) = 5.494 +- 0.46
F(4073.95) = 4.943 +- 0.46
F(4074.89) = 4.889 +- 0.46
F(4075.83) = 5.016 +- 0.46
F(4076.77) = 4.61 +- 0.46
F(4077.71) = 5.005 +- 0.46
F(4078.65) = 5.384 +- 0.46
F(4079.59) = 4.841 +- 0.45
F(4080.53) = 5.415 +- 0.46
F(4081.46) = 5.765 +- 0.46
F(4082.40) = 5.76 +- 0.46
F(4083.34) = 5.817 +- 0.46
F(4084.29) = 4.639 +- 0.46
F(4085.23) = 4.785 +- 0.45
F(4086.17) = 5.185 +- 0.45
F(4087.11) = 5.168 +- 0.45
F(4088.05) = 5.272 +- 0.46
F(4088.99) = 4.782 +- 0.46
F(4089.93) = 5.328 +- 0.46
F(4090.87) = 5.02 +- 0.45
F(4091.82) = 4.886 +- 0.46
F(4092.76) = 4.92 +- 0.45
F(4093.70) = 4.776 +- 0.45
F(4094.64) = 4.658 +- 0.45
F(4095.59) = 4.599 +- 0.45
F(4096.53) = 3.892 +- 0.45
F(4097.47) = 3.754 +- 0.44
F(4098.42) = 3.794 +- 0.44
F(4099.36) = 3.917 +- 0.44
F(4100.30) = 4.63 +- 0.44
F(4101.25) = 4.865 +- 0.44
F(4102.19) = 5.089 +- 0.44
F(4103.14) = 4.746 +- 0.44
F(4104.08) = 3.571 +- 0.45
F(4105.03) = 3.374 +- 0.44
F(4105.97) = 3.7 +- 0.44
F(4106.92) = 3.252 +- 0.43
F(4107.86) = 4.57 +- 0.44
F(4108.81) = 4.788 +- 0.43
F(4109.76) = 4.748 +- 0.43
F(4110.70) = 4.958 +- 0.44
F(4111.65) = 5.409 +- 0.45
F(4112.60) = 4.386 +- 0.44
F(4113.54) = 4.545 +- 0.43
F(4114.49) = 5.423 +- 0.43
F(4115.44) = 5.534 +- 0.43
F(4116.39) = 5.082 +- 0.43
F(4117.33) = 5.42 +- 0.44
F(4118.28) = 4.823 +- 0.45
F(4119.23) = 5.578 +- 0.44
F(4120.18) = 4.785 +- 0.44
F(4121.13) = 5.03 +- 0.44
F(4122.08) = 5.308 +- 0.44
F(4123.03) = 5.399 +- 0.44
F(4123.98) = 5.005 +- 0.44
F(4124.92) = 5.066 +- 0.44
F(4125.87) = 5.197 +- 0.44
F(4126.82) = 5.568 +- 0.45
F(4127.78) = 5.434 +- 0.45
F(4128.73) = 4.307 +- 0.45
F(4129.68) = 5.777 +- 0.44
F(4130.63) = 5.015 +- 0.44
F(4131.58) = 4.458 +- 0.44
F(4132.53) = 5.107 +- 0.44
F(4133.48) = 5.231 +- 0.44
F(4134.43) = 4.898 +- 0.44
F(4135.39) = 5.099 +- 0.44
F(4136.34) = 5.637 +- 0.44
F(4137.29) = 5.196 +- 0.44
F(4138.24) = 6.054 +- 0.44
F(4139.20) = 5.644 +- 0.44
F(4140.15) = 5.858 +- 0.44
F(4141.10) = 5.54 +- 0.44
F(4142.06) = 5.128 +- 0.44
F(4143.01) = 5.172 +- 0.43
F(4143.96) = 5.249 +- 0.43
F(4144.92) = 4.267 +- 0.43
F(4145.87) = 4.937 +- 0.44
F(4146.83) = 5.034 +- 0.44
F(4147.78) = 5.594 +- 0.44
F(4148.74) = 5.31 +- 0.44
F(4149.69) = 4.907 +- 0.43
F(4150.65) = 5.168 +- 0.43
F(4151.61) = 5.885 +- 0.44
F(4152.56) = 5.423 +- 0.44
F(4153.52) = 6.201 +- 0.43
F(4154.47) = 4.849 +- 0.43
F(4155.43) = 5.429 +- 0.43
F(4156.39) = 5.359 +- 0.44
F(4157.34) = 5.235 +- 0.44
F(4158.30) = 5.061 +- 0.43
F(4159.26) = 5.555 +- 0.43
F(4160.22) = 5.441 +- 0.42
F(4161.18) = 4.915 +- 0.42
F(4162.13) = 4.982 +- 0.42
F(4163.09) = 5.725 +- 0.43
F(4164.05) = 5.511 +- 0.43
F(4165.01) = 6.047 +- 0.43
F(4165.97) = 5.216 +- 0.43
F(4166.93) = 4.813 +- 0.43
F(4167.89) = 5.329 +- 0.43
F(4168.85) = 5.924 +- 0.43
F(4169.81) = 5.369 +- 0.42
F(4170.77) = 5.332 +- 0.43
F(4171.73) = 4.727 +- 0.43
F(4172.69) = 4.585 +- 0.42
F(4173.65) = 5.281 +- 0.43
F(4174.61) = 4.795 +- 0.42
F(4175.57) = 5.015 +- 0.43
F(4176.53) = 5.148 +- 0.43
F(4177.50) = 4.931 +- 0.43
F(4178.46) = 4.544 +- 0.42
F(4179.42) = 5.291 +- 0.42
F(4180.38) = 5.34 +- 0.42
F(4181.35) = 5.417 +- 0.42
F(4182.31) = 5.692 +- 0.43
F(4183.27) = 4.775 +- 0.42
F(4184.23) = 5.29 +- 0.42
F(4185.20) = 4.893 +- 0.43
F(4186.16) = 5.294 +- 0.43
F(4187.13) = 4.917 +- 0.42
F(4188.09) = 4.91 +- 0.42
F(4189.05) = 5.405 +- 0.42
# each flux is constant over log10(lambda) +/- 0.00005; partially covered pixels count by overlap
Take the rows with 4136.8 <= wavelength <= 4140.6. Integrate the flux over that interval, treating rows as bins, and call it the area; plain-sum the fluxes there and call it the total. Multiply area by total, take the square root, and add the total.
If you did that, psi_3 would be 45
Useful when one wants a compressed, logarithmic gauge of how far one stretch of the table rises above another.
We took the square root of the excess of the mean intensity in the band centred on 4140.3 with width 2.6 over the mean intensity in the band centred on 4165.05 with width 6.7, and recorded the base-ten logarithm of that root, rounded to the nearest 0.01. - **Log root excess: -0.26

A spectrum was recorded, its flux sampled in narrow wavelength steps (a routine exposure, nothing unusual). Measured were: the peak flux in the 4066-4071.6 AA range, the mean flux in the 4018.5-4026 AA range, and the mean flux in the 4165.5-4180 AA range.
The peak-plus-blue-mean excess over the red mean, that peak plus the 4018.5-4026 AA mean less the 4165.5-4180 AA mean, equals 6.49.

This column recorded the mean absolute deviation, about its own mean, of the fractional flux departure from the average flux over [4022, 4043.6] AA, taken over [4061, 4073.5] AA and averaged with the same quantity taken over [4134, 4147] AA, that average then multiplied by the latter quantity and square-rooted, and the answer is 0.0637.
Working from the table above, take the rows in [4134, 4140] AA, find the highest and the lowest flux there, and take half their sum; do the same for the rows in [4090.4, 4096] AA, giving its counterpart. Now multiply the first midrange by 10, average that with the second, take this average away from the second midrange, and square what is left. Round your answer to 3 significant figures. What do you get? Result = 624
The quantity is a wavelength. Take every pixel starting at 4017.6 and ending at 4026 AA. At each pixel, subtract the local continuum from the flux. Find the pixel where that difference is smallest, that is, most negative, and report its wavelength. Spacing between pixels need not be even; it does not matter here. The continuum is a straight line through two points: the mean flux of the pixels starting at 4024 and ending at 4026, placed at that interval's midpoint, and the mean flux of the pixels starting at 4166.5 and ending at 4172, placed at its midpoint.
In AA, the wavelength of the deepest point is 4023.61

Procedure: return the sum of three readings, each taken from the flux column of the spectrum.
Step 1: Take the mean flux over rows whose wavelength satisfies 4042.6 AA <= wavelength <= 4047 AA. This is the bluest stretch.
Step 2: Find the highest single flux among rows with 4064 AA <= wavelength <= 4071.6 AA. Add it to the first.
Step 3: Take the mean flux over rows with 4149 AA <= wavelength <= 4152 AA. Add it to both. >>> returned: 16.9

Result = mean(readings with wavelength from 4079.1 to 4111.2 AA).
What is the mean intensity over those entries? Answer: 4.68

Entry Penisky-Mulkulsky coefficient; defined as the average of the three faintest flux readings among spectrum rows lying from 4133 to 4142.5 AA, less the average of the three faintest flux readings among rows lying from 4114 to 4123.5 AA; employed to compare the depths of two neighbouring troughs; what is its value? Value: 0.16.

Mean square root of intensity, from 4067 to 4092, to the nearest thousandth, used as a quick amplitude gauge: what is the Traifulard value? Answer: 2.256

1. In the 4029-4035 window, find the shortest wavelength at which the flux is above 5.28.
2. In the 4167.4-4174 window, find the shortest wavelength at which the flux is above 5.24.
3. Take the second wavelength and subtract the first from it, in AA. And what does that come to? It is 138.7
